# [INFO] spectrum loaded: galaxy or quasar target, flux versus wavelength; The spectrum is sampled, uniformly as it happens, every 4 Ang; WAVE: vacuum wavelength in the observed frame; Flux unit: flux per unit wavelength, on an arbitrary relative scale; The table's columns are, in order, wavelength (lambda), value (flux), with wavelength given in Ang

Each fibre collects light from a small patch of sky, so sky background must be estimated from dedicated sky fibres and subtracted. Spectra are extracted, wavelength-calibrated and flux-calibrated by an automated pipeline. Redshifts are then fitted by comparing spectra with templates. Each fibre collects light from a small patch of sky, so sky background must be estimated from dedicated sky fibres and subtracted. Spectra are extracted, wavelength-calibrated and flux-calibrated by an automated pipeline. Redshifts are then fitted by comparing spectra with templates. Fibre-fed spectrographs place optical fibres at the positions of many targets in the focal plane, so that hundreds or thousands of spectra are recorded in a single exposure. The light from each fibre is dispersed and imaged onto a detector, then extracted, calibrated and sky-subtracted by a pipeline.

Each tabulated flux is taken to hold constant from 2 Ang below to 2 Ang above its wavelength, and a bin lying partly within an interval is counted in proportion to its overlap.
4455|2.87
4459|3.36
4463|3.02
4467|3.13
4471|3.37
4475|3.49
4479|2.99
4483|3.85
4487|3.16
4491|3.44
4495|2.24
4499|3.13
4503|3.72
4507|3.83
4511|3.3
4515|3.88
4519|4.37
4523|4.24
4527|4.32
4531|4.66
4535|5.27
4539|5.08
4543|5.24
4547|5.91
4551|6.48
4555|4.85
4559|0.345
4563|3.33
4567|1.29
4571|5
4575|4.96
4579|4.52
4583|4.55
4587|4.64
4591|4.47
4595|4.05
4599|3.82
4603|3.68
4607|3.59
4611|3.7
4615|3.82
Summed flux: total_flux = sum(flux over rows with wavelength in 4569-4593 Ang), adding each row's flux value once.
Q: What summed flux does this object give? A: 28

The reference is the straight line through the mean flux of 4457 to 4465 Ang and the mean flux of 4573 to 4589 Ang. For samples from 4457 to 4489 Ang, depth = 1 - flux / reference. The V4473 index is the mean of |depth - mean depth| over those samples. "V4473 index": 0.07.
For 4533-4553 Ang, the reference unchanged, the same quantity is 0.09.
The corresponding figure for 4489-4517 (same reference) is 0.11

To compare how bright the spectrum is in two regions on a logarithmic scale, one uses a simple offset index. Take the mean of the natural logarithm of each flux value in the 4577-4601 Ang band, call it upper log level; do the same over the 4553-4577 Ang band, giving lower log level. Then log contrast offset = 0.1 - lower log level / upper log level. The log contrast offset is -0.49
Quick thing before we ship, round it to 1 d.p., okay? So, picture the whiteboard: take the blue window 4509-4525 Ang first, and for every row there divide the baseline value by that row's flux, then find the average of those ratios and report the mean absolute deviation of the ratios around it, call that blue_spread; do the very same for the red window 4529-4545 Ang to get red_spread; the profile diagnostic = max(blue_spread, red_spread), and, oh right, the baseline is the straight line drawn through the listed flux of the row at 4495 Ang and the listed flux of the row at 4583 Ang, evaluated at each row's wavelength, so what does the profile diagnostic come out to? 0.0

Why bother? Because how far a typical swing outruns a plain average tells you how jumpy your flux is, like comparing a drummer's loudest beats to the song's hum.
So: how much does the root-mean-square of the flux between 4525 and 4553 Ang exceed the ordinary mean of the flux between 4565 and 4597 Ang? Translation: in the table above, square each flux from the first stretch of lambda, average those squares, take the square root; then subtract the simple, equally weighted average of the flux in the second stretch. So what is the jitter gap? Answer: 1.1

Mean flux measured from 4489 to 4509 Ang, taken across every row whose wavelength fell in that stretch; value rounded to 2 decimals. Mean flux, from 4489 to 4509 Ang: 3.27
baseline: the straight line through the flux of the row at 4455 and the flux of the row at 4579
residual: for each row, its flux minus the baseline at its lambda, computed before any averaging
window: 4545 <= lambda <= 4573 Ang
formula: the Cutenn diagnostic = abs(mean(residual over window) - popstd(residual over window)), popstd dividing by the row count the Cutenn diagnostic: 2.6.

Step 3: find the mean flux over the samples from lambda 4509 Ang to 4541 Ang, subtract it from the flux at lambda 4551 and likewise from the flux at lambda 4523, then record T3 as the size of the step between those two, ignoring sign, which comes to 2.2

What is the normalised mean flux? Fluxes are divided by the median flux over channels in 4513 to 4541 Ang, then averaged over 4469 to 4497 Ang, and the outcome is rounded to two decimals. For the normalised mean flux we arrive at 0.74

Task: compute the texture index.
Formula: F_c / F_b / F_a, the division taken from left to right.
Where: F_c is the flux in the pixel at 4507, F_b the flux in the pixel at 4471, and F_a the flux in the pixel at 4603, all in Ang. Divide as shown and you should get 0.309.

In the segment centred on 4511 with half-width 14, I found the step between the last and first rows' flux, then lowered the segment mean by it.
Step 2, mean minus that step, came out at 2.7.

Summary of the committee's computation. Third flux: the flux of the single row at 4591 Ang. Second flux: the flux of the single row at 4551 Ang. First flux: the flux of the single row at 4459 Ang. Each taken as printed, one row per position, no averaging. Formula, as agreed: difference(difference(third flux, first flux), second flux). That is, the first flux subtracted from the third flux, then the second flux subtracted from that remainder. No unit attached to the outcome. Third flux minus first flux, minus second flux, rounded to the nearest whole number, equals -5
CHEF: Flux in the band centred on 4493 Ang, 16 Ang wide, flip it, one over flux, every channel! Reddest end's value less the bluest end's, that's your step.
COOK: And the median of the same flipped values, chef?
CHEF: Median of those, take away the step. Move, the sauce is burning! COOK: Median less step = 0.31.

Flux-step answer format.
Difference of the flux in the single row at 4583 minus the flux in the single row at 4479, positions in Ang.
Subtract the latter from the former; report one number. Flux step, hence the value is 1.6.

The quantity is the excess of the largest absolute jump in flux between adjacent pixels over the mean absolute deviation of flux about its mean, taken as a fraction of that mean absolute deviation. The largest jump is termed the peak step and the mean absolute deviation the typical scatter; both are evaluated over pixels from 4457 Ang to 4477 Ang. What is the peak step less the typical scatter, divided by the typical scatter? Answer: 1.1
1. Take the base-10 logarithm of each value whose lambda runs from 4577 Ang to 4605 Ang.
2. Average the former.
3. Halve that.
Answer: 0.313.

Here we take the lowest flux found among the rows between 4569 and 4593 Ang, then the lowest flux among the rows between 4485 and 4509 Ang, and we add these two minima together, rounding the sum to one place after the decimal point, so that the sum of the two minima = 6.7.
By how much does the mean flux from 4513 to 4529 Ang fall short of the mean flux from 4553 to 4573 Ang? -1.2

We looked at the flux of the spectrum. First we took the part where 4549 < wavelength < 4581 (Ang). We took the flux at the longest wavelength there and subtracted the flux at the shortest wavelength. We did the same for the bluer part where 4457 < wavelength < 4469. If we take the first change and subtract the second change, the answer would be -2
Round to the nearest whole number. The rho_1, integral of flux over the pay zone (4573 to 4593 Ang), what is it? 93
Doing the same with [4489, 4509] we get 65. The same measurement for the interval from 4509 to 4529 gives 80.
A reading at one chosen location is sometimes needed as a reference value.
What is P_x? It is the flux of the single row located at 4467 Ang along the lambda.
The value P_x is 3.13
